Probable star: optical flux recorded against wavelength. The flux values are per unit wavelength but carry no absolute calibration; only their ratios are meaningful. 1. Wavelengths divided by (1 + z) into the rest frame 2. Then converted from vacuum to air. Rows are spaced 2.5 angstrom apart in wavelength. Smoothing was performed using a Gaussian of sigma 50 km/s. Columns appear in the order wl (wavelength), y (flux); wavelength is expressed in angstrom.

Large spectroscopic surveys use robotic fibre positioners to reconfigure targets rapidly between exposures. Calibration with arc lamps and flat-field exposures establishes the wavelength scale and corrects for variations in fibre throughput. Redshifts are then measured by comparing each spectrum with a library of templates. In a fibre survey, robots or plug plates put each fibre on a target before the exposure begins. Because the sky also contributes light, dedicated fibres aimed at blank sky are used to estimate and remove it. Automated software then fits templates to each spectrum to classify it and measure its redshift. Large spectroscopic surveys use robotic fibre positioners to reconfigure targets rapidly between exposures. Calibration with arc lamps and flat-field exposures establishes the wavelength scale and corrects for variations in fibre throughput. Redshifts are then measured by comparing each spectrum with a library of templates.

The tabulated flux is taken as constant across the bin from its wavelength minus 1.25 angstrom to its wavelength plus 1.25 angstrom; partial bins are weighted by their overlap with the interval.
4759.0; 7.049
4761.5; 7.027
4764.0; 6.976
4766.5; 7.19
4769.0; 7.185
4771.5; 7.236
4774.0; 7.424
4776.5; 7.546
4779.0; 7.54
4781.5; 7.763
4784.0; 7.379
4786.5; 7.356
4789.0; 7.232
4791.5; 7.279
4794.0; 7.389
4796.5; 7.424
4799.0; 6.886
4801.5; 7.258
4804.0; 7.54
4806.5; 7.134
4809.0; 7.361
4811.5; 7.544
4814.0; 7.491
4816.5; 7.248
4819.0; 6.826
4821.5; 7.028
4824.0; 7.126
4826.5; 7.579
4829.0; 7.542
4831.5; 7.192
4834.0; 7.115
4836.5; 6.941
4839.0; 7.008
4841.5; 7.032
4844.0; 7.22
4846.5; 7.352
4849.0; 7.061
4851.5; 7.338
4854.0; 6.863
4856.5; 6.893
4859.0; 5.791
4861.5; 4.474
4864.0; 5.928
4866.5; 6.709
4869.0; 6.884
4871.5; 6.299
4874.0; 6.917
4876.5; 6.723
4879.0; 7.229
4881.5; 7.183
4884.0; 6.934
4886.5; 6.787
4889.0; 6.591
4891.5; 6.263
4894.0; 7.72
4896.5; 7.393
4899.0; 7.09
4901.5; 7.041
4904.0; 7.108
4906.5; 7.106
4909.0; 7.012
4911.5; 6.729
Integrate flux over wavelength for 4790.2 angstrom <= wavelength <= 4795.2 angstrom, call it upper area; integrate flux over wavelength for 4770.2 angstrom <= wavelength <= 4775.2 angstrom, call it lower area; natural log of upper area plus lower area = 4.29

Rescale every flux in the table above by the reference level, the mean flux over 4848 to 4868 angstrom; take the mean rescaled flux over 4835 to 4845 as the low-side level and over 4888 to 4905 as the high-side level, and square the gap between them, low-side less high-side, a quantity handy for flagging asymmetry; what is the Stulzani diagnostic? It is 0.000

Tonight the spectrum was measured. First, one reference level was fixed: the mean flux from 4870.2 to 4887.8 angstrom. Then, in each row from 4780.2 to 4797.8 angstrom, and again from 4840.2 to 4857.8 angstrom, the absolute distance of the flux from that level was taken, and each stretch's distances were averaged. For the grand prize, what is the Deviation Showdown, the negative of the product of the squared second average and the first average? -0.03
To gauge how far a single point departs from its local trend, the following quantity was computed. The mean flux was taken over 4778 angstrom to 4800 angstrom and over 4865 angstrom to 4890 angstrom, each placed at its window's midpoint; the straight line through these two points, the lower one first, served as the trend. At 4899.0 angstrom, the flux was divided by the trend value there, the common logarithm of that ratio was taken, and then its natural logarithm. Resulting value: -3.7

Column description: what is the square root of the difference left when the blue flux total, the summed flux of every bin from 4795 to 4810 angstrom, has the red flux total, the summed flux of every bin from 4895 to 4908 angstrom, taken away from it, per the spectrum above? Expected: 2.8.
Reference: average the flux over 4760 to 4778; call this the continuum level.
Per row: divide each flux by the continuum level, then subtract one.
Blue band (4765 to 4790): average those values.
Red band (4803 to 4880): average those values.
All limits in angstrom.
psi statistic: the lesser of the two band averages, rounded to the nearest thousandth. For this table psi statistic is -0.039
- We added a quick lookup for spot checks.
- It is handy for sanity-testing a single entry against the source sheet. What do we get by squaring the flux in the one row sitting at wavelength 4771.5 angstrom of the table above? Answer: 52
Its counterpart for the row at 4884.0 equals 48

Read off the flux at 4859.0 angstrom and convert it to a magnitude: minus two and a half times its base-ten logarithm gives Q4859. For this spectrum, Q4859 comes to -1.91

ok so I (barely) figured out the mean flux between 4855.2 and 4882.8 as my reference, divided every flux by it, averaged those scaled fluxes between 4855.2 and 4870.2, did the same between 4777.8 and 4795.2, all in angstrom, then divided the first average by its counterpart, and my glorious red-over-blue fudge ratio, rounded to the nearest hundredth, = 0.82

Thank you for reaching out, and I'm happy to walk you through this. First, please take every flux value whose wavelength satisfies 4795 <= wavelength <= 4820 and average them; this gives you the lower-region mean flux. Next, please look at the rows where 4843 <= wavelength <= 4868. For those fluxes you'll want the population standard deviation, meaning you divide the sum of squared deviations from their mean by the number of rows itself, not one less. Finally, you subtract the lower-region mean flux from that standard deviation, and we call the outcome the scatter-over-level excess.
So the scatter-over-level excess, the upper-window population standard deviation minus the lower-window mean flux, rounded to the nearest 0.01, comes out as -6.41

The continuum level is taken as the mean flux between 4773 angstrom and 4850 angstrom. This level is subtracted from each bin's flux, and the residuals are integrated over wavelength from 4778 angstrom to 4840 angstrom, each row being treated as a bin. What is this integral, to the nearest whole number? 0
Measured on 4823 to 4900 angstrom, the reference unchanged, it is -32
